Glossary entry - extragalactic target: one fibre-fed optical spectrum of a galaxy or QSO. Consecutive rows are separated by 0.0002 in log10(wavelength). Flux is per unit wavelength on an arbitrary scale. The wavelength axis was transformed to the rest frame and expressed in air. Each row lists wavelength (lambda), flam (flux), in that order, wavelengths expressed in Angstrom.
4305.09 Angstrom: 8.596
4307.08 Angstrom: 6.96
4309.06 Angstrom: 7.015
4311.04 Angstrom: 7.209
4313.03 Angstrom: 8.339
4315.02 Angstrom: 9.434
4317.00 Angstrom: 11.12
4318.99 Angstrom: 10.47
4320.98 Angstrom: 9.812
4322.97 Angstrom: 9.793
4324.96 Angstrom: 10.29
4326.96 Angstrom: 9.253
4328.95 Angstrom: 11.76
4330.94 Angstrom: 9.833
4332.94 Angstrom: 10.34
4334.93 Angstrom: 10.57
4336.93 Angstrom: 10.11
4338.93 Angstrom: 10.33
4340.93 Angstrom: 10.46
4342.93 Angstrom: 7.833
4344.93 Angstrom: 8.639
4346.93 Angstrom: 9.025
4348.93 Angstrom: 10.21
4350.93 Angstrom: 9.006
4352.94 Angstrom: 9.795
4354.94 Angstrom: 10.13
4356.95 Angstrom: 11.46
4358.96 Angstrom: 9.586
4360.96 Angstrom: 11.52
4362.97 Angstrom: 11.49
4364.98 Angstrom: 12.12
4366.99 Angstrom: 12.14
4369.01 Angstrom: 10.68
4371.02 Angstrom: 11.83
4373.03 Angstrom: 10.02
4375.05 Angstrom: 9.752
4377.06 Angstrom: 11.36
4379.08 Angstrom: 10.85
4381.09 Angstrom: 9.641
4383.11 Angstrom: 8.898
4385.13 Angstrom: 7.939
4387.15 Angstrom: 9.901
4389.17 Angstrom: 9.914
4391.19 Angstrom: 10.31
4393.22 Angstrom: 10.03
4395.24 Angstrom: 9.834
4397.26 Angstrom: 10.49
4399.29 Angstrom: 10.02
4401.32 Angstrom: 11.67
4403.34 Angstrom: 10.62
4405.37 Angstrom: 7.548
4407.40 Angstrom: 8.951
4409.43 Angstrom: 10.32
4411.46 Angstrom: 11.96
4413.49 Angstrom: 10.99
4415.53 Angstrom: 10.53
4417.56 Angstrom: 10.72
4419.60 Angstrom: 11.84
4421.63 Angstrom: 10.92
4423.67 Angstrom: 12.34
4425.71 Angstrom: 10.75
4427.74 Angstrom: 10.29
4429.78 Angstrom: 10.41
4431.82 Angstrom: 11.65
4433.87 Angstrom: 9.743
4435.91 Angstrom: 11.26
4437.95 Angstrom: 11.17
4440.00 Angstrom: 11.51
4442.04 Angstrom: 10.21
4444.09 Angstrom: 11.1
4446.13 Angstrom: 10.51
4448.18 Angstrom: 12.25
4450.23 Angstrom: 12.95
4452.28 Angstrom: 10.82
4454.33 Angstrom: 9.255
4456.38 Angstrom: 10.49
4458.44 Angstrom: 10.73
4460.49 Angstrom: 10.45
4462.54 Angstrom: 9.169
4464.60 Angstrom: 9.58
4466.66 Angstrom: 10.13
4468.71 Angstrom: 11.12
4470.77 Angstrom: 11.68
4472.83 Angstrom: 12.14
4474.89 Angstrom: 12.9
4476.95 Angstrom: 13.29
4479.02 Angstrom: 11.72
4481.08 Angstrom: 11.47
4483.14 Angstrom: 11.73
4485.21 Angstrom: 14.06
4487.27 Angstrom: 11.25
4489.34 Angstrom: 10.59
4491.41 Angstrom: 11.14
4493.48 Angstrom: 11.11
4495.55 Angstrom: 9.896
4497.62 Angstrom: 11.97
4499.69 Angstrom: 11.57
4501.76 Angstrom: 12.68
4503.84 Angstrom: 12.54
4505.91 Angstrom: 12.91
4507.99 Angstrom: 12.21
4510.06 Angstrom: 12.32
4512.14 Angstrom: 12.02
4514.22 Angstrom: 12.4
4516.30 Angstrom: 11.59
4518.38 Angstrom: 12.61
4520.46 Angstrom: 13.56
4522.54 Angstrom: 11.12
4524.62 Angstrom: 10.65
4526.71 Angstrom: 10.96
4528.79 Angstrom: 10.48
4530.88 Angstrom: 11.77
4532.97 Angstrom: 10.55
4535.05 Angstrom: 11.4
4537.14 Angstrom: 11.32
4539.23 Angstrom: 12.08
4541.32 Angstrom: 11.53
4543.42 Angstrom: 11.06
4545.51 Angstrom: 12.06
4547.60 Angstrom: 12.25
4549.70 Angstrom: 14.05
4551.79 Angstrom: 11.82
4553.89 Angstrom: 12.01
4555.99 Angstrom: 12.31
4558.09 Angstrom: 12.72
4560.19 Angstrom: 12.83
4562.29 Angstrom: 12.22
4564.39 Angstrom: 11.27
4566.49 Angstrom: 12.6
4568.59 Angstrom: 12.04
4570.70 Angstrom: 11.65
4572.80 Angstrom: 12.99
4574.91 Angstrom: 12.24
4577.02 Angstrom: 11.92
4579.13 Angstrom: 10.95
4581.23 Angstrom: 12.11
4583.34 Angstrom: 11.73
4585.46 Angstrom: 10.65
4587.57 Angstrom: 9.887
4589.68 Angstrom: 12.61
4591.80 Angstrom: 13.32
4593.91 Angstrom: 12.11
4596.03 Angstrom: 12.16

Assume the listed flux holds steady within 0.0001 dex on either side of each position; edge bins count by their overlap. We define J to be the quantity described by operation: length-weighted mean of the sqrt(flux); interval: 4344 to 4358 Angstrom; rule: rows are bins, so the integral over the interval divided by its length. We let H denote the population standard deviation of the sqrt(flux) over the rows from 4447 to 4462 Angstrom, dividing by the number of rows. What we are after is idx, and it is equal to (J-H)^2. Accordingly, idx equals 8.7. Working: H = 0.171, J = 3.12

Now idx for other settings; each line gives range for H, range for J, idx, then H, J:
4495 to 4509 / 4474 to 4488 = 11.4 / 0.140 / 3.51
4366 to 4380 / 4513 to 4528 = 11.0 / 0.125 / 3.44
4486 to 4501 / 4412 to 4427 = 10.5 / 0.094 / 3.34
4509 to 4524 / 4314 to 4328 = 9.4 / 0.103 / 3.16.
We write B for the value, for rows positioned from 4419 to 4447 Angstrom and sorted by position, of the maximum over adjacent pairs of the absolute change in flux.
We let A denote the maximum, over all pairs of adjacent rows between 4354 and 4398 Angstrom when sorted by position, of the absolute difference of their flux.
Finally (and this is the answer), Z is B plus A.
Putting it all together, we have 3.87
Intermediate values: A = 2.0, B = 1.91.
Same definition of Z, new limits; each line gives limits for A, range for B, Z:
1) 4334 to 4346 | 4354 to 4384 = 4.56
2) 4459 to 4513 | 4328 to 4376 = 5.44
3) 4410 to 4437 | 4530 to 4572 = 4.14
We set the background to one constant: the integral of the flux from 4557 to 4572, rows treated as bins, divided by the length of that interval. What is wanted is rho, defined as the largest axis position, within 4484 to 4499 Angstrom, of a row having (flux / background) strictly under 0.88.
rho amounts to 4495.55 Angstrom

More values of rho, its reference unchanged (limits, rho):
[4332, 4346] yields 4344.93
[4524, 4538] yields 4532.97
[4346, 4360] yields 4358.96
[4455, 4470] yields 4466.66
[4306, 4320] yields 4318.99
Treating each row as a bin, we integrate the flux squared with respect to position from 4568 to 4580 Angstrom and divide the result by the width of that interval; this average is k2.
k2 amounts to 144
